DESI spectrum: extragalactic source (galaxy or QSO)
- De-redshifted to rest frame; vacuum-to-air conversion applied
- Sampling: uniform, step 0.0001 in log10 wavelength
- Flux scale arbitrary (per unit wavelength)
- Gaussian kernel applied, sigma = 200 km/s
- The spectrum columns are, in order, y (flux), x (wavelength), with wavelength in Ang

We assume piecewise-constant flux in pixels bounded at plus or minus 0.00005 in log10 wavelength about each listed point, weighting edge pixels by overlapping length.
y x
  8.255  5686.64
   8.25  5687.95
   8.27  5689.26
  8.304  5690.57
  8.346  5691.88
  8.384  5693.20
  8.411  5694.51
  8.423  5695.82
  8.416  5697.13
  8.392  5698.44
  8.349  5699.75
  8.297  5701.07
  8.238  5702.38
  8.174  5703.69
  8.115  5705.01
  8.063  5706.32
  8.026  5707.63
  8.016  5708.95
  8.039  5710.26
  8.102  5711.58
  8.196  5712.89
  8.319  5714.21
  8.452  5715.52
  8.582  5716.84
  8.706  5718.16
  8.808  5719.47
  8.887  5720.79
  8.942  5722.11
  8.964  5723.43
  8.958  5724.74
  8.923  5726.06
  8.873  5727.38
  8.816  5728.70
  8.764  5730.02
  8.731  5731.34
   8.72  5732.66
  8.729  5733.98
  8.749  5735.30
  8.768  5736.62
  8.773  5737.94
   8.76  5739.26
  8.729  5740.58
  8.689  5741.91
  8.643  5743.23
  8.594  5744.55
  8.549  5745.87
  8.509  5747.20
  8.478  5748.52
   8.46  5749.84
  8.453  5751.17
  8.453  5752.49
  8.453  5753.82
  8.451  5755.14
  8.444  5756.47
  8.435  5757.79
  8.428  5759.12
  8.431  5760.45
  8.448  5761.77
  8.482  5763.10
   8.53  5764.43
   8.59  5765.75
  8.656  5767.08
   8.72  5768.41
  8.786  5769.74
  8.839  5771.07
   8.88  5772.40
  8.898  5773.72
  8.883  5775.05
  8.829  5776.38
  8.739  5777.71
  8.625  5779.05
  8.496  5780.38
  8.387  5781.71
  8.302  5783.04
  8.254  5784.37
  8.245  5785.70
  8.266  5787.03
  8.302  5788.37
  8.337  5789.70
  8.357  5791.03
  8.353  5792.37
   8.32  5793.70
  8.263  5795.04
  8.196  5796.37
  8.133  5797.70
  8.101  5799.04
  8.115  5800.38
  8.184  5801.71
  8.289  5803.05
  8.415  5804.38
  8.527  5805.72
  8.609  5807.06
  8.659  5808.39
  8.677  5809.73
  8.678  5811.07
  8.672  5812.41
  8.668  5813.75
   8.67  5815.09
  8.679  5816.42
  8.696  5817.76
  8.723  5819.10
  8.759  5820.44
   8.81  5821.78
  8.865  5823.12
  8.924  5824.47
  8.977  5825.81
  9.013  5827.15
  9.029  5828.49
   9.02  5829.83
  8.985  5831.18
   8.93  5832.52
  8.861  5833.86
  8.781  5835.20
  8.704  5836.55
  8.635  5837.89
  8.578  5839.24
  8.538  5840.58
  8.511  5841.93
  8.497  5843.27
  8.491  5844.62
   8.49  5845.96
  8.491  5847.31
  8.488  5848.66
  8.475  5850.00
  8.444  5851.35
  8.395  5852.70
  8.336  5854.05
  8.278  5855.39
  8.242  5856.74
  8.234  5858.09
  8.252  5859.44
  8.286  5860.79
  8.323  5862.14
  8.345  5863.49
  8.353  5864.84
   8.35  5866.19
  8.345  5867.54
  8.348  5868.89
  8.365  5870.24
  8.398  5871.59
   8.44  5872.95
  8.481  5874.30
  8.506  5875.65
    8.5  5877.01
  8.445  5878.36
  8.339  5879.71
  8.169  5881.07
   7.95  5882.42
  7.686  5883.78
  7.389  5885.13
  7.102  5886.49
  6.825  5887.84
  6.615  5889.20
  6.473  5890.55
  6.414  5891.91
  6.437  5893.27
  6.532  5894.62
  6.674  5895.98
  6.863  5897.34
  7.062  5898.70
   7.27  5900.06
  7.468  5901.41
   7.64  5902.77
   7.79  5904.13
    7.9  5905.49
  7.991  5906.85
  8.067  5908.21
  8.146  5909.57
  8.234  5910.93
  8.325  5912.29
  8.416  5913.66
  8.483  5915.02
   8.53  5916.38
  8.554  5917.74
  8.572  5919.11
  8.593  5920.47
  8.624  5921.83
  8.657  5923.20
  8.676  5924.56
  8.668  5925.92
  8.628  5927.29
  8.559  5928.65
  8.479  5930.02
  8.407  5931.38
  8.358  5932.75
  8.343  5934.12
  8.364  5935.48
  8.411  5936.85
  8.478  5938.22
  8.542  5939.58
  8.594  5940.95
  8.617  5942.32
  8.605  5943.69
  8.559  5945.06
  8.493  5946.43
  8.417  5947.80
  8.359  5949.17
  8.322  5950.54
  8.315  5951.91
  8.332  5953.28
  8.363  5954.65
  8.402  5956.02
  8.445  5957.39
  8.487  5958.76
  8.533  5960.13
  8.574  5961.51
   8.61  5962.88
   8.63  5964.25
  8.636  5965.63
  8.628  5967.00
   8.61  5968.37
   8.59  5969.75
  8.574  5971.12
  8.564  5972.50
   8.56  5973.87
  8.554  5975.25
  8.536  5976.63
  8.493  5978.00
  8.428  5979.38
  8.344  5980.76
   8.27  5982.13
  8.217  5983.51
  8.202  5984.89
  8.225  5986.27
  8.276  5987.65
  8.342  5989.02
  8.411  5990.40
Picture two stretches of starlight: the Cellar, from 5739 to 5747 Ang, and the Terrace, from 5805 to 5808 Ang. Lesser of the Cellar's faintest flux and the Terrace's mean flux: 8.55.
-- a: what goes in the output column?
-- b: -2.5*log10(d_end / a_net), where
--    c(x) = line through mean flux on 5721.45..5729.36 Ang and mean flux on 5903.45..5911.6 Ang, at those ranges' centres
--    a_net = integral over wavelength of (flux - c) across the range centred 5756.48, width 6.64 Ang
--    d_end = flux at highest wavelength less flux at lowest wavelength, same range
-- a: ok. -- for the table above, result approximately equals 4.82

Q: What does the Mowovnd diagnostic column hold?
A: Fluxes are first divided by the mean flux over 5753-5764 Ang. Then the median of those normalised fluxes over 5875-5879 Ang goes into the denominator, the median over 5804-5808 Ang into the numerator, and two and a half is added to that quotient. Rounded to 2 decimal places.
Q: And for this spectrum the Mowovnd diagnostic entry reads 3.50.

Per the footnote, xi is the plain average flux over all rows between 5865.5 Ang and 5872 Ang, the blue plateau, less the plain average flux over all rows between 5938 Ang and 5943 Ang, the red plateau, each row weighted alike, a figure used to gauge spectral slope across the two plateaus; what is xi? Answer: -0.20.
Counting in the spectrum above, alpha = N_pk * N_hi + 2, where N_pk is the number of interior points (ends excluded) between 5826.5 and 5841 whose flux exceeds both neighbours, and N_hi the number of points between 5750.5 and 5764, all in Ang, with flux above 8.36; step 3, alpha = 12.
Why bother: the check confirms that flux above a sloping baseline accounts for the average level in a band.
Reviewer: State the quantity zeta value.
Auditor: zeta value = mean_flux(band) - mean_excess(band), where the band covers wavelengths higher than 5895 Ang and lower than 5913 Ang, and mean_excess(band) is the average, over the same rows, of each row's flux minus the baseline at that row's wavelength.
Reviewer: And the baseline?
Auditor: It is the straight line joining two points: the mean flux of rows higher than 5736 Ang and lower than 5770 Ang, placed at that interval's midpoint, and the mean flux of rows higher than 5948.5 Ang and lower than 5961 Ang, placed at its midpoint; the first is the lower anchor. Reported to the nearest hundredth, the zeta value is 8.44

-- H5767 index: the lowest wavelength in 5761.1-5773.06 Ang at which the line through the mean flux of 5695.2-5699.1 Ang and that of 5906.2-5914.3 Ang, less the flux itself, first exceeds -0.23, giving 5761.77 Ang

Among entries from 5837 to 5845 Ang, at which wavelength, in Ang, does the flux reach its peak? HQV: 5837.89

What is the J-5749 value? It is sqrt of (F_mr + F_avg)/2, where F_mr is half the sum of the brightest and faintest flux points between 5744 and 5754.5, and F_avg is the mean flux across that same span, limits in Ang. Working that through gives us 2.92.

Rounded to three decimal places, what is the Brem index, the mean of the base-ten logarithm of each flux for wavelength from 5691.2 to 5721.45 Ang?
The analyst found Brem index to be 0.921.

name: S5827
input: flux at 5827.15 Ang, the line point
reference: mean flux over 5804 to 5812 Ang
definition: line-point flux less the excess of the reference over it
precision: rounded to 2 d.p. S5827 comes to 9.43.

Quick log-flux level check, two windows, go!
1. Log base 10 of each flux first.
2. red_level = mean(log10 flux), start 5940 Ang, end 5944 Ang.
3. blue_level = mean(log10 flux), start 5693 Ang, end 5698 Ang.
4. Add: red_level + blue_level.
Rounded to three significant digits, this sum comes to 1.86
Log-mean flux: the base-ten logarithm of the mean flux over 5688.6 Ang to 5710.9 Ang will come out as 0.916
